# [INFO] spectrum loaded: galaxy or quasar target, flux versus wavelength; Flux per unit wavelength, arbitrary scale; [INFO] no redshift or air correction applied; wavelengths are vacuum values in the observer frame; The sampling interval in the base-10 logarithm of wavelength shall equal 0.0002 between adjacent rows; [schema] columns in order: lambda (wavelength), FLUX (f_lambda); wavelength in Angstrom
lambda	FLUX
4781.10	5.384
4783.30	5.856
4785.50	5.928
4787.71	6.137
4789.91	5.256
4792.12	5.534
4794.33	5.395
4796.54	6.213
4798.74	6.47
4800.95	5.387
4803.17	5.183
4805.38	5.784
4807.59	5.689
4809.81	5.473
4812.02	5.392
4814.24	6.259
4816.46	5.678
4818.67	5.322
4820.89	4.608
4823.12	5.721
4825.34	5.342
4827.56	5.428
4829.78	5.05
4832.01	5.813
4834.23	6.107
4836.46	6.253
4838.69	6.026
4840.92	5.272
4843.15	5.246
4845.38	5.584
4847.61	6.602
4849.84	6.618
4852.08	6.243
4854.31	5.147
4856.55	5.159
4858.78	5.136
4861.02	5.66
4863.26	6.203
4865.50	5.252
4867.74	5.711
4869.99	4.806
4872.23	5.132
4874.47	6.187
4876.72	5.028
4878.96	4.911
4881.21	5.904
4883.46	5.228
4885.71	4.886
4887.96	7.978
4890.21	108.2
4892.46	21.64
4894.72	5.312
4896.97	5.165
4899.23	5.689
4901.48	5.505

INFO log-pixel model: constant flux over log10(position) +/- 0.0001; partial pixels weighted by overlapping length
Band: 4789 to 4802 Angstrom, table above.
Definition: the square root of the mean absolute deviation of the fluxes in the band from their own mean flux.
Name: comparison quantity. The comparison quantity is 0.65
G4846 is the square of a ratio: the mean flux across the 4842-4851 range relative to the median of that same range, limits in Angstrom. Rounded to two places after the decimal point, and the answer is 0.97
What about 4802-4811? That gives 0.98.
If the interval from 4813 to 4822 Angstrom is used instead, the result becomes 0.99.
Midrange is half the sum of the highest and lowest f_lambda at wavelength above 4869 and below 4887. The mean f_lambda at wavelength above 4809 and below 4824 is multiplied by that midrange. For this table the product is 30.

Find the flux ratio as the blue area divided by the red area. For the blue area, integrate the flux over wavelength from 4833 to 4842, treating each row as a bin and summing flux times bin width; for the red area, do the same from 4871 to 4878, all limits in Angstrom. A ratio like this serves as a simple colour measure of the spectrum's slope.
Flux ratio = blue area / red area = 1.4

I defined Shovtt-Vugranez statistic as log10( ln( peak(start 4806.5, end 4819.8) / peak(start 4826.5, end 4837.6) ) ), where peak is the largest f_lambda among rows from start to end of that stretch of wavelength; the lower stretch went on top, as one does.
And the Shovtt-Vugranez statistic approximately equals -3.0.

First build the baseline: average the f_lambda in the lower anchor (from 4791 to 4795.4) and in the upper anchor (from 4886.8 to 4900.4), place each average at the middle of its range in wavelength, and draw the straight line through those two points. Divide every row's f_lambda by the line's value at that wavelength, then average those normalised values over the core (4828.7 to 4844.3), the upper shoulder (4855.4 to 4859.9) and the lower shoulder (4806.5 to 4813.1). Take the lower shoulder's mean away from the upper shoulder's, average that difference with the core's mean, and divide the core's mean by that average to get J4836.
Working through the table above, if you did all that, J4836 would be 15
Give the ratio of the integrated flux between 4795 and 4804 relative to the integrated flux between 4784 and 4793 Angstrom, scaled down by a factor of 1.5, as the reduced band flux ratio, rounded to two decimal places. 0.68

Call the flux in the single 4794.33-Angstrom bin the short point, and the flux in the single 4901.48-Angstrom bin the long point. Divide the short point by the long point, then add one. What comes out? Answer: 1.98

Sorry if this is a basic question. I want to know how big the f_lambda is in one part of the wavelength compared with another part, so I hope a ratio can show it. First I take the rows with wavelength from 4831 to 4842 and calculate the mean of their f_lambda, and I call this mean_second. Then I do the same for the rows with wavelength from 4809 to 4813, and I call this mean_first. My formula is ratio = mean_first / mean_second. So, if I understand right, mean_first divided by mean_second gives 0.92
